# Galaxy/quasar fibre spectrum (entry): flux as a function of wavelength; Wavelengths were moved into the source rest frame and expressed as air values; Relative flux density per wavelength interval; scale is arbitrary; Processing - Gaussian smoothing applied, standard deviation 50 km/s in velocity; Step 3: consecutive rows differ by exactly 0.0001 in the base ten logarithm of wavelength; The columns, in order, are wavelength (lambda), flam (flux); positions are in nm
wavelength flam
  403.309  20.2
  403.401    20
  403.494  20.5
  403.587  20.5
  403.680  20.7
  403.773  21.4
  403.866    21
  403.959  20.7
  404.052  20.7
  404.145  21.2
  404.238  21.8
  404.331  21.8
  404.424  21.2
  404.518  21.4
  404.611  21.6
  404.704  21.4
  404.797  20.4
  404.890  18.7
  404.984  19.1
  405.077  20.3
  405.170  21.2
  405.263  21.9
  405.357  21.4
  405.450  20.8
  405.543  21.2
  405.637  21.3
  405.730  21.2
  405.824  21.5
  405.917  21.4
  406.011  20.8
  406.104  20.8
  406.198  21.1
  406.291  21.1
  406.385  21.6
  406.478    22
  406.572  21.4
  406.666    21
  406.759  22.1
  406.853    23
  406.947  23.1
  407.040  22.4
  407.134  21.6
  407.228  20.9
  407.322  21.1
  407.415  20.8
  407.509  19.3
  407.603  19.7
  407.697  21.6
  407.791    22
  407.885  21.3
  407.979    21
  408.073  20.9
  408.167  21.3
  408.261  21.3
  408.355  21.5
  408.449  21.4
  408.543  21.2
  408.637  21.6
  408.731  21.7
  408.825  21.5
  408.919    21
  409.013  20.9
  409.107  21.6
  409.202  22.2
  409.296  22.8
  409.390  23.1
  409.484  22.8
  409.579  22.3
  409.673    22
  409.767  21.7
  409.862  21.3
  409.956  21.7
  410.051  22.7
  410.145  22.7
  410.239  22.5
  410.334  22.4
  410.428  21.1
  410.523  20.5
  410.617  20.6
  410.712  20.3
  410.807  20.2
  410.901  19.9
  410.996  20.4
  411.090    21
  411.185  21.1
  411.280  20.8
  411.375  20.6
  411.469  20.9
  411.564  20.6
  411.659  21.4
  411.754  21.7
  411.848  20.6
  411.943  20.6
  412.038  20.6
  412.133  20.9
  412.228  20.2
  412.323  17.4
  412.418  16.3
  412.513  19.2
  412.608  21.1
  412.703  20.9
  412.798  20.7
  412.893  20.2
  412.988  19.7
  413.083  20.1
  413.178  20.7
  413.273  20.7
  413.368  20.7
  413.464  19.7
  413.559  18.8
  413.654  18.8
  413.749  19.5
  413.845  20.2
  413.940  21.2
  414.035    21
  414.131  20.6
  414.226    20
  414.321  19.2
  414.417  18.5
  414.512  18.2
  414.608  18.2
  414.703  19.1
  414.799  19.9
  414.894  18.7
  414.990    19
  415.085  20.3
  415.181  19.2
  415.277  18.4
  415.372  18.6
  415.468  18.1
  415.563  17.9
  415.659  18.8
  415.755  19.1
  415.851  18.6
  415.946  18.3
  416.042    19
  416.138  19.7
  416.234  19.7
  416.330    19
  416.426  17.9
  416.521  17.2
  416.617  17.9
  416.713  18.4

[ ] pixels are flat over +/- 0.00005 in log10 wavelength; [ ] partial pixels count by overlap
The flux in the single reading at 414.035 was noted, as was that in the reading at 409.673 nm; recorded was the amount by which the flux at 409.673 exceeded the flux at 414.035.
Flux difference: 1.0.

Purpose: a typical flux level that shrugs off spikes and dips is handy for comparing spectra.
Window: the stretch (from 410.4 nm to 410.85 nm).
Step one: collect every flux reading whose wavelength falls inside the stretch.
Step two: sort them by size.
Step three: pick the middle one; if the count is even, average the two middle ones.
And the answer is 20.5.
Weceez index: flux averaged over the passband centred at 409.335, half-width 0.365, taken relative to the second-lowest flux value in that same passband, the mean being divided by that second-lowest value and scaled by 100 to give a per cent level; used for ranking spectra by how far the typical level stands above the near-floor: 103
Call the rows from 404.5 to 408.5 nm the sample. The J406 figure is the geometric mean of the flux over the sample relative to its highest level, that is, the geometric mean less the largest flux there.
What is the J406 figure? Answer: -1.93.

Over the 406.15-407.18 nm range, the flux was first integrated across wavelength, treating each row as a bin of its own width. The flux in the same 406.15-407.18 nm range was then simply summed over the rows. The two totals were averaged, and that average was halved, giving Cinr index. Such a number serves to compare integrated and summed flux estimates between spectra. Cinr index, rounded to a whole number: 66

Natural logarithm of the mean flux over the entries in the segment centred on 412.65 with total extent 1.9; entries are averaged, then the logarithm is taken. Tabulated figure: 2.998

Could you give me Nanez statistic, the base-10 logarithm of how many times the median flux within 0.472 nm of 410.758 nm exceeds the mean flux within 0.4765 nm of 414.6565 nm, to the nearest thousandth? 0.032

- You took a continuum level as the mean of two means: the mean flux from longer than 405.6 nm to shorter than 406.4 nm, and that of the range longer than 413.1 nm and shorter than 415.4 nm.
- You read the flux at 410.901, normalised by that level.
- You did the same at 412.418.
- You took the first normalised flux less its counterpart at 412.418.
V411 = 0.18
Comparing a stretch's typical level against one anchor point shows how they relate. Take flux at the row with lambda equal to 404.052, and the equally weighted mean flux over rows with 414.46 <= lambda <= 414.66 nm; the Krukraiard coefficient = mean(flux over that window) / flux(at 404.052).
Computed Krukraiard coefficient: 0.88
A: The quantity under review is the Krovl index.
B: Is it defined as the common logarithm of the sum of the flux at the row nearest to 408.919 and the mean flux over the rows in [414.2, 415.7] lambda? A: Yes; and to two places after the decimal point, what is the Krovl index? 1.60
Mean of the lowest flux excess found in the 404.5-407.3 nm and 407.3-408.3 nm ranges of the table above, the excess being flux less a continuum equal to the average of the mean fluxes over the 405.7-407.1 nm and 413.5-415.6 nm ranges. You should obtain -1.4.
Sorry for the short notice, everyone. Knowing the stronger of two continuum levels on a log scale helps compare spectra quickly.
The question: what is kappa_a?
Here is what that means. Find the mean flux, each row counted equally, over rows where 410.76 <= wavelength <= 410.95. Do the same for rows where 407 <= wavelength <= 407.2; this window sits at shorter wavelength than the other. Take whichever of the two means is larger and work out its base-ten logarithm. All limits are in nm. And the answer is 1.34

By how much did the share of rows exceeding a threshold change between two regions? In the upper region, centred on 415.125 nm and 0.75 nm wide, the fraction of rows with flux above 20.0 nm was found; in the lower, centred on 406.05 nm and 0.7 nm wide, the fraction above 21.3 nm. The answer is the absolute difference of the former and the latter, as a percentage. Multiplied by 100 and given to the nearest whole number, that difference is 25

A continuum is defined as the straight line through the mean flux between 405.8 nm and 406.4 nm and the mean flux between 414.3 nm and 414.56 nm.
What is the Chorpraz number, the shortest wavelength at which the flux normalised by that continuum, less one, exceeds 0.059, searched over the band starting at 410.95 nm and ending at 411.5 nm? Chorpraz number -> 411.090 nm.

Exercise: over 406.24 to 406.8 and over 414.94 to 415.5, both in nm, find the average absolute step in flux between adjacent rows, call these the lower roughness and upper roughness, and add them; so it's 1.4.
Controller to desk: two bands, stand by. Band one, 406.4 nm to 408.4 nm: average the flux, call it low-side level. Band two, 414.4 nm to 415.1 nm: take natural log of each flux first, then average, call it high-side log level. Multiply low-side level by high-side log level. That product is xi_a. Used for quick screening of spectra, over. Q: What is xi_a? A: 63.0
